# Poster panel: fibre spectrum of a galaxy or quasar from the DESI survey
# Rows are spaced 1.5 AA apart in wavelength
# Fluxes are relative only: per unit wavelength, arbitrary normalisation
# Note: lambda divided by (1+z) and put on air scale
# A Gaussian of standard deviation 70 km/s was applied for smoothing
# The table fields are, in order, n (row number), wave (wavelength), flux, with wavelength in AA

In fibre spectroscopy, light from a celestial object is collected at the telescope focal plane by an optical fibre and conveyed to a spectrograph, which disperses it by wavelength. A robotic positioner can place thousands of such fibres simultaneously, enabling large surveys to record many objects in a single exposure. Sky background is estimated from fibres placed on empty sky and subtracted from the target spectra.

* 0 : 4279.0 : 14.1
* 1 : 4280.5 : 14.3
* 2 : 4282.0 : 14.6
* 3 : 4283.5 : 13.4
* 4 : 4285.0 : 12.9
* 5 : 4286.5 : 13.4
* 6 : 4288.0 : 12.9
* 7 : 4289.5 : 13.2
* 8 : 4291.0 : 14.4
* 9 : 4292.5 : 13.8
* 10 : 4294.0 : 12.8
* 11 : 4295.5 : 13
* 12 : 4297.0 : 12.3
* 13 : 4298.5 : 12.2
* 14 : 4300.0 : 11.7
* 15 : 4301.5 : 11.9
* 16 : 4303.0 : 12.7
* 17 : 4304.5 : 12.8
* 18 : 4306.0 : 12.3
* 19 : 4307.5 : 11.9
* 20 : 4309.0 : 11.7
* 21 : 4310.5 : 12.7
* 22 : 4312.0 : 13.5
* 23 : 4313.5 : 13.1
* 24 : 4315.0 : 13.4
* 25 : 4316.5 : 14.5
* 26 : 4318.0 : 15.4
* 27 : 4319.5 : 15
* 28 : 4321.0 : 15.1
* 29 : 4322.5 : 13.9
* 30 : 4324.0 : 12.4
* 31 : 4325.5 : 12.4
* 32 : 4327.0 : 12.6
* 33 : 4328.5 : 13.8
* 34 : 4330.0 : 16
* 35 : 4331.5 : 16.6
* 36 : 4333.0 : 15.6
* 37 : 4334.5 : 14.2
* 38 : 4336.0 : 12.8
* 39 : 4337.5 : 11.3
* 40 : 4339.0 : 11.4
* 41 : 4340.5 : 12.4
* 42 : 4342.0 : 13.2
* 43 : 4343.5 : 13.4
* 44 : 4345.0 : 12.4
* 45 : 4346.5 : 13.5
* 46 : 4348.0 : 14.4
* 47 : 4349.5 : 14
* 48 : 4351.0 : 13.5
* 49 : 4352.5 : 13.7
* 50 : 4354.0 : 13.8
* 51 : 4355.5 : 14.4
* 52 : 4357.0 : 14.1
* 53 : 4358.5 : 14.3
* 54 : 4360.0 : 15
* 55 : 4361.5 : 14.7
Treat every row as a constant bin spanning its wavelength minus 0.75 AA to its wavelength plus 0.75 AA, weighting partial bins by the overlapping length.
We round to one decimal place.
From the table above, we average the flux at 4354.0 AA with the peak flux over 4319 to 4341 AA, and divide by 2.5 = 6.1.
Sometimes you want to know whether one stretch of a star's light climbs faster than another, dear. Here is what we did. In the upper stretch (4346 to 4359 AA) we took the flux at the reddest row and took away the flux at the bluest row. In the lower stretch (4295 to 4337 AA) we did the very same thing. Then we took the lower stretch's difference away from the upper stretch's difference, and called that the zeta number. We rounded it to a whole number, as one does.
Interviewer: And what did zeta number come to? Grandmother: 1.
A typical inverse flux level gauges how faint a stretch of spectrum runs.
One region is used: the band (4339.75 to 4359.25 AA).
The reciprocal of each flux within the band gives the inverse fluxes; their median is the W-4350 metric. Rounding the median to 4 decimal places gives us 0.0730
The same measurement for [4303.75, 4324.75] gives 0.0755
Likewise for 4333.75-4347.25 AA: 0.0781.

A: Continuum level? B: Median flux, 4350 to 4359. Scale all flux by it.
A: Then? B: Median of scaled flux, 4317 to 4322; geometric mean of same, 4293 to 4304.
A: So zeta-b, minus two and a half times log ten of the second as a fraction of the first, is 0.22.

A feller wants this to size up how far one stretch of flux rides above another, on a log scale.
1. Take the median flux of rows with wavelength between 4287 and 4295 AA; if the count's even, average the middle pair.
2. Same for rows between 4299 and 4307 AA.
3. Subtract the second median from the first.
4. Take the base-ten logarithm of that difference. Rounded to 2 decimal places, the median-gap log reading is -0.05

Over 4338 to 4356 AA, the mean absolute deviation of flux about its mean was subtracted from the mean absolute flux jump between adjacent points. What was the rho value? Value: -0.04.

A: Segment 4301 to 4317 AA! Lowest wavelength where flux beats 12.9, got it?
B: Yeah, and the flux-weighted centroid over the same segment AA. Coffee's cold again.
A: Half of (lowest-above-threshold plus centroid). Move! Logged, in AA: 4310.6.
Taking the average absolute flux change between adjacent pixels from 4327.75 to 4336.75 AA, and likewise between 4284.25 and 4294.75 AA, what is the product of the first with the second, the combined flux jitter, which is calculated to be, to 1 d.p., 0.9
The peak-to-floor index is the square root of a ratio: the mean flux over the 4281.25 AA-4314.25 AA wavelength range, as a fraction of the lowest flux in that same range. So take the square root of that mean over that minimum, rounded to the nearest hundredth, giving 1.05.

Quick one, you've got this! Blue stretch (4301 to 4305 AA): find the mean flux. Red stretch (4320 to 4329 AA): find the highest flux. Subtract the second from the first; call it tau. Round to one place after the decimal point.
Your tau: -2.6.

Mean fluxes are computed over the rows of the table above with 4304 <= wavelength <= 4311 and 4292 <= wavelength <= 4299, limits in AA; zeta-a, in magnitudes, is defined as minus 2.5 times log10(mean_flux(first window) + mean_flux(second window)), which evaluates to -3.50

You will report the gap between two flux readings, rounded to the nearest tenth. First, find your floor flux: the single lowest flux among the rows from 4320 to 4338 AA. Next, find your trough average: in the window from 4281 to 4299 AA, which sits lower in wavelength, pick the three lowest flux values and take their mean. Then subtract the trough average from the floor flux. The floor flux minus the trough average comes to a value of -1.1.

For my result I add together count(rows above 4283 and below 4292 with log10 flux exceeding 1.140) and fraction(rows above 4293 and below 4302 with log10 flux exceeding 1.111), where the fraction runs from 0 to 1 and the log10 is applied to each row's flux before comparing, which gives 1.2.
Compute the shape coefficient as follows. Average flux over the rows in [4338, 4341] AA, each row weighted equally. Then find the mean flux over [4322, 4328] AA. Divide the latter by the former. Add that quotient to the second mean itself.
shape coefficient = 13.9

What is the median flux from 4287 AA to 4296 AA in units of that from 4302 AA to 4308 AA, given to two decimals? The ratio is 1.05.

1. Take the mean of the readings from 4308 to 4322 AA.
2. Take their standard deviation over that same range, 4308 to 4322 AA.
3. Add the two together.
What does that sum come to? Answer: 15.0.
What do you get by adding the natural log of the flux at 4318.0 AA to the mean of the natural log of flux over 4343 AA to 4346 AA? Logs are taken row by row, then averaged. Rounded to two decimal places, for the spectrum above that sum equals 5.29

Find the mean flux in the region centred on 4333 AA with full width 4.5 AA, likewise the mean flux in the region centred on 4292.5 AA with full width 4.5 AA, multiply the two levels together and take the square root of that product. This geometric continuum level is 14.5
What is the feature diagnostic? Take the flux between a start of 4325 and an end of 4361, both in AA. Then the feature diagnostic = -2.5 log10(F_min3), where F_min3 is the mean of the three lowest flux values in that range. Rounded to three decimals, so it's -2.670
